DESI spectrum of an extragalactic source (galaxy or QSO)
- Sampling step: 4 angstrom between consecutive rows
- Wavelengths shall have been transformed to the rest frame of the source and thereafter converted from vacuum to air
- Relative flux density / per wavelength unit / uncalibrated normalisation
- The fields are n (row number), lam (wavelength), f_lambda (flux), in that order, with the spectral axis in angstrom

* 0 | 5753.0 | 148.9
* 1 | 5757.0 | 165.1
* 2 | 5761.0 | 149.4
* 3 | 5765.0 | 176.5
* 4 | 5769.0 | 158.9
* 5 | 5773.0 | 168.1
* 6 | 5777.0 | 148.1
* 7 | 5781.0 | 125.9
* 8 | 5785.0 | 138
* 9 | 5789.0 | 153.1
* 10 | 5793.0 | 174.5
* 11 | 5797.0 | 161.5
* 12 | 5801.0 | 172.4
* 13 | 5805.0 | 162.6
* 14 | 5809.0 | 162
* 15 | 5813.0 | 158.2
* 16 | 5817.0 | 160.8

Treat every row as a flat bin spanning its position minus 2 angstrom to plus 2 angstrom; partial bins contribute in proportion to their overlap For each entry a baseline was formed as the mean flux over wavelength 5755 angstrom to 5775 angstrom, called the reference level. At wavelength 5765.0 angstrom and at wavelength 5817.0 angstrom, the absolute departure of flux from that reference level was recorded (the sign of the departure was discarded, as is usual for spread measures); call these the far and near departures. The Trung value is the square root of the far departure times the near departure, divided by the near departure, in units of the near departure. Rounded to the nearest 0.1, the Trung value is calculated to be 2.1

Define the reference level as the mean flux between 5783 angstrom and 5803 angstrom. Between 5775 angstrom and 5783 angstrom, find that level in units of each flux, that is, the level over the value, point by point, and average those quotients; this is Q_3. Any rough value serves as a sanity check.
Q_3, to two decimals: 1.17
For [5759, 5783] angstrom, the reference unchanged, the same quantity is 1.05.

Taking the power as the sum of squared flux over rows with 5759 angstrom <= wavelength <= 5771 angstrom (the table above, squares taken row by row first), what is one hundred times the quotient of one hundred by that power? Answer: 0.127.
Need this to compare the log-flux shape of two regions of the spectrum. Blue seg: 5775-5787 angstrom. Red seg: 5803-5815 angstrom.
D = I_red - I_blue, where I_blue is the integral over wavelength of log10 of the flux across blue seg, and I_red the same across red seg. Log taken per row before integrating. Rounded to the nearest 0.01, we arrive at 0.84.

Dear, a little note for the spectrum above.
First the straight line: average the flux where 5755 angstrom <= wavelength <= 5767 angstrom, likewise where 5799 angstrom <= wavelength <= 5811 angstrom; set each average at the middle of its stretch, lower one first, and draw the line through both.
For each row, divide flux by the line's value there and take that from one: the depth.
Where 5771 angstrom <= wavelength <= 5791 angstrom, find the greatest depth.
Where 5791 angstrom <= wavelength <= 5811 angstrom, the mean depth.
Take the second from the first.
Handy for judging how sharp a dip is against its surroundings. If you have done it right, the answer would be 0.24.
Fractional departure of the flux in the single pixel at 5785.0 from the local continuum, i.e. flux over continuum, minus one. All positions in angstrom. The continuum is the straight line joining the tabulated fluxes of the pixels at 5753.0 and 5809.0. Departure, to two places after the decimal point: -0.12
